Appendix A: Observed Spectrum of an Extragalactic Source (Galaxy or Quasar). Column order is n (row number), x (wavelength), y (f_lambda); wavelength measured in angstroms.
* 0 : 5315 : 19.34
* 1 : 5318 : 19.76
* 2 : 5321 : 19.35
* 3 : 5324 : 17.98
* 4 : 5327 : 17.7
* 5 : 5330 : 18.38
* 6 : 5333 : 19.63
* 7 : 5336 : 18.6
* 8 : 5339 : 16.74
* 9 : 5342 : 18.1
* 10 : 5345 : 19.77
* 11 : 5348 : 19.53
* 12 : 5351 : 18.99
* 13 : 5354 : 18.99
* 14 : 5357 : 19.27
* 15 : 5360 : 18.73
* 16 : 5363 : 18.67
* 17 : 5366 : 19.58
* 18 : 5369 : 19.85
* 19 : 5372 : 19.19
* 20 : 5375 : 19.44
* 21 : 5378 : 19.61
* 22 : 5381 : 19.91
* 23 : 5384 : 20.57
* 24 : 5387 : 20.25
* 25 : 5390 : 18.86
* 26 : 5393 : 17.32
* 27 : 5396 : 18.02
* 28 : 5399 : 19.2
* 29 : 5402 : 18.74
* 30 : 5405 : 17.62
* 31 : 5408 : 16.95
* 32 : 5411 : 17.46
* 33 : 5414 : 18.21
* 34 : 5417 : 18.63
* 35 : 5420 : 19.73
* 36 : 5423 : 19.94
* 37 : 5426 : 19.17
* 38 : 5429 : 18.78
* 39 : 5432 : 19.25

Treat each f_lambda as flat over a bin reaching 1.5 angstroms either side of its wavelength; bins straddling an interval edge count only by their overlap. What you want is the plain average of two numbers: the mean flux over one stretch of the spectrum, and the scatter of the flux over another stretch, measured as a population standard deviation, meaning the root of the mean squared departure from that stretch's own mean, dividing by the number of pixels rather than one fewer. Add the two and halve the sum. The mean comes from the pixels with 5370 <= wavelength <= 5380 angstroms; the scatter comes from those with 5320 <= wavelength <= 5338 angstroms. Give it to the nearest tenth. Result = 10.1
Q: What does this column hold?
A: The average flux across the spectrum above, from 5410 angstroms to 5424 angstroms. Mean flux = 18.8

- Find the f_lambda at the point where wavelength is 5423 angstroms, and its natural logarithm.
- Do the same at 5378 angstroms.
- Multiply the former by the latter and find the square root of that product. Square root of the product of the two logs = 2.98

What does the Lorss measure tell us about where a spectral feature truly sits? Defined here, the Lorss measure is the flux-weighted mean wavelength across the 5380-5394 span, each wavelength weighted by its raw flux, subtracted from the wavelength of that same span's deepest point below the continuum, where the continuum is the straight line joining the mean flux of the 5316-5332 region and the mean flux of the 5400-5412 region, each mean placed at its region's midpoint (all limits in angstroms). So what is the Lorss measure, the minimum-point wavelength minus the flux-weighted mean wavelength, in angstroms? 6.2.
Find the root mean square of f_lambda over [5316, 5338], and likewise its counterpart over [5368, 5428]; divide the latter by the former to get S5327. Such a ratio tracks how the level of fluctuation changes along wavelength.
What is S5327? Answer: 1.01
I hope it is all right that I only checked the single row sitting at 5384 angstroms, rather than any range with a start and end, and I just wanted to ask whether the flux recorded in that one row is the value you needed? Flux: 20.57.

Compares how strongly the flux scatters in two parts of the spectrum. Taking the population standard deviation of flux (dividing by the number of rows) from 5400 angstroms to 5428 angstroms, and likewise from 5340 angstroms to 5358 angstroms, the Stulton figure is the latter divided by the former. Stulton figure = 0.5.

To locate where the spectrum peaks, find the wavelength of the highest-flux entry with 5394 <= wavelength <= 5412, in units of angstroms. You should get 5399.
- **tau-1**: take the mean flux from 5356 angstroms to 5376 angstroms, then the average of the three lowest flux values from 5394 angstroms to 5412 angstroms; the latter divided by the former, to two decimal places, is 0.90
